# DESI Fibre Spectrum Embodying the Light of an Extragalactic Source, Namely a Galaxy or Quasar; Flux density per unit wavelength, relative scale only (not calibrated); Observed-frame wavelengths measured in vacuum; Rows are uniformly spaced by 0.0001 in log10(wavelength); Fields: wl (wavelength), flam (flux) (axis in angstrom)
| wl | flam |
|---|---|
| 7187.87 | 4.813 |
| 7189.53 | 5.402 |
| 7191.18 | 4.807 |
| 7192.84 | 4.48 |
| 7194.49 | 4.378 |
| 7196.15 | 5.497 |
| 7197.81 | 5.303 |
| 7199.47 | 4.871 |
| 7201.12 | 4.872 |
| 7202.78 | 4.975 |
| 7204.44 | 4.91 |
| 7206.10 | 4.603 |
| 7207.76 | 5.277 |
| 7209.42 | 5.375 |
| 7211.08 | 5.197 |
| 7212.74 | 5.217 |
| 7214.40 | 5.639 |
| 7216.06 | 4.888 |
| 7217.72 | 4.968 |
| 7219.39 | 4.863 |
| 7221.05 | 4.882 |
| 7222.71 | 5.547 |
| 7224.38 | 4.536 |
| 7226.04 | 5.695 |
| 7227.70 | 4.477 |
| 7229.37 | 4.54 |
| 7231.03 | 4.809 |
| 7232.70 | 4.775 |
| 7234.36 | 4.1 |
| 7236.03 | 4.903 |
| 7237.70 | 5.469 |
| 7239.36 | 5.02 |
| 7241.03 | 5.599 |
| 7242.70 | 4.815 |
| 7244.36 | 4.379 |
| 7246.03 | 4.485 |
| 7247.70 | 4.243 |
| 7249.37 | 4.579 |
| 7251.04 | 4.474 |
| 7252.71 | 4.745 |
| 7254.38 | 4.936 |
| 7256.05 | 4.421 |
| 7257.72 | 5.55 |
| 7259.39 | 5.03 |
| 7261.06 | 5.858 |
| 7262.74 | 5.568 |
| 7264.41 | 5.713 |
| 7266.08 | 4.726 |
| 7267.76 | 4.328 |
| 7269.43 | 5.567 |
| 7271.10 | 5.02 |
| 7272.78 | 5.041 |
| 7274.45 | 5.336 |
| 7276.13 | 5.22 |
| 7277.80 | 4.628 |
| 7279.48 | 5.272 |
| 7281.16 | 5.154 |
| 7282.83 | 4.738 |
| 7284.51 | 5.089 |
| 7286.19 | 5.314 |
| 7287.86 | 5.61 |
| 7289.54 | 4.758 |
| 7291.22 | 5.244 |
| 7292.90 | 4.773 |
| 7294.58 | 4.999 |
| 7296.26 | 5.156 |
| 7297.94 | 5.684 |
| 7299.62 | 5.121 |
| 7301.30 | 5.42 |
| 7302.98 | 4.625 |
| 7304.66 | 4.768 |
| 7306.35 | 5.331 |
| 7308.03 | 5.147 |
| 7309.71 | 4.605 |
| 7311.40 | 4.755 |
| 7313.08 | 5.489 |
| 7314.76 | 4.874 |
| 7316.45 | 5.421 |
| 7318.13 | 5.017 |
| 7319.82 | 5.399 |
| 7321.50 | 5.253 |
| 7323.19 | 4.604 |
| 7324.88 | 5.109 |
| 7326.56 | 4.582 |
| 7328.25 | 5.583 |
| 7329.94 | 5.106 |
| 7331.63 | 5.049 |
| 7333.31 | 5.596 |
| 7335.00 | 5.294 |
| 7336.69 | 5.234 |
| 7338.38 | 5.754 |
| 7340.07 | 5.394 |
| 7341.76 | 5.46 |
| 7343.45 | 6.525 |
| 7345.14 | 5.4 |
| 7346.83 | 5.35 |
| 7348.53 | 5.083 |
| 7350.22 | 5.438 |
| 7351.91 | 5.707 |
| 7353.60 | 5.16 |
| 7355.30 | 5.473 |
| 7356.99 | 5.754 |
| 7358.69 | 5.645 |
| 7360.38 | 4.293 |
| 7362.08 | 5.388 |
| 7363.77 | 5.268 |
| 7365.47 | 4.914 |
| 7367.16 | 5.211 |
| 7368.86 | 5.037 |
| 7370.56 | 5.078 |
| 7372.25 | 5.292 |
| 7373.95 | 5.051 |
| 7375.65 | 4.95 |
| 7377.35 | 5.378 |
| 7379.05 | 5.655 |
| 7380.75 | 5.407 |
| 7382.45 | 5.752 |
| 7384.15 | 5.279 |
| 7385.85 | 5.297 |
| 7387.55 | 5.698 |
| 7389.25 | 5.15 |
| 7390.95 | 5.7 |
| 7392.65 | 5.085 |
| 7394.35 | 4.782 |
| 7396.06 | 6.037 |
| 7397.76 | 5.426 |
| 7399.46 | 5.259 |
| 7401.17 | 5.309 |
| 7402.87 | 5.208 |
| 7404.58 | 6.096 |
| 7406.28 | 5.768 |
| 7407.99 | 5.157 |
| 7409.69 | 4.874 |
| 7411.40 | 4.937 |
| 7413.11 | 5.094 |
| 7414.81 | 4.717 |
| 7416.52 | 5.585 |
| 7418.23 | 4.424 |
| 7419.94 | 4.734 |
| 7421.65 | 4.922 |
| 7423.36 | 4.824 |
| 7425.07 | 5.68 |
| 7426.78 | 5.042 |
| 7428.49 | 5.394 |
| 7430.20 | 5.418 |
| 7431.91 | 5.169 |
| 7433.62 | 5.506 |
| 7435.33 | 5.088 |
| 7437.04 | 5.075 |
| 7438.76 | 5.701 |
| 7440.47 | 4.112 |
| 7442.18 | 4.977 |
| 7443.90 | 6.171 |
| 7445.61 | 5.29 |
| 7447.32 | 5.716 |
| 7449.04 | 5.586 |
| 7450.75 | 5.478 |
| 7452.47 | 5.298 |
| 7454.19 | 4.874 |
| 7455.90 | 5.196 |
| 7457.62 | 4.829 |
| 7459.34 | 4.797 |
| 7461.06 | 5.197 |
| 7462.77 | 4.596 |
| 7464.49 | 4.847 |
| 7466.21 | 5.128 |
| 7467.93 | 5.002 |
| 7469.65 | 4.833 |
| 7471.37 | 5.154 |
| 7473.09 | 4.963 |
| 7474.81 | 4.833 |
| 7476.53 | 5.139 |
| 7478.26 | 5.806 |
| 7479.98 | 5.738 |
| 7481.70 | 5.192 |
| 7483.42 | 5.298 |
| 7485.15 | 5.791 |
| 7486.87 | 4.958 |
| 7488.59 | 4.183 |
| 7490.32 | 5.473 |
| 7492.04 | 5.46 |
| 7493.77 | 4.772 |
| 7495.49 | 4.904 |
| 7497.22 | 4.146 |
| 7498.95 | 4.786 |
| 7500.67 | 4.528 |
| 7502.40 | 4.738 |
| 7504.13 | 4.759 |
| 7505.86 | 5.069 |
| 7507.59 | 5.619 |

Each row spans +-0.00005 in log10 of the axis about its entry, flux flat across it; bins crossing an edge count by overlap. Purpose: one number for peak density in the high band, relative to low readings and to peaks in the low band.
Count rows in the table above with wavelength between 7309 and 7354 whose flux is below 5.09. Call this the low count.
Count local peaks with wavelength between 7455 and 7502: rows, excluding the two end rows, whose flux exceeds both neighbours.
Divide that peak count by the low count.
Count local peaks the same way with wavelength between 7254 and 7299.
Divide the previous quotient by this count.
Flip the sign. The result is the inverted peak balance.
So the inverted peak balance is -0.125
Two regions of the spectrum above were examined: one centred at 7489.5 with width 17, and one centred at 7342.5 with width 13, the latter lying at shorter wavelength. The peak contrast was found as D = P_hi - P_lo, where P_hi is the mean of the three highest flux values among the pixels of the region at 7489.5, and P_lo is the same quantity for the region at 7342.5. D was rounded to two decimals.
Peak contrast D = -0.34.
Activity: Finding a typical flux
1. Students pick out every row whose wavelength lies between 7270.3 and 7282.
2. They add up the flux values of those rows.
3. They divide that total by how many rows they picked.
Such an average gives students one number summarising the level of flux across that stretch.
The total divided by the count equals 5.1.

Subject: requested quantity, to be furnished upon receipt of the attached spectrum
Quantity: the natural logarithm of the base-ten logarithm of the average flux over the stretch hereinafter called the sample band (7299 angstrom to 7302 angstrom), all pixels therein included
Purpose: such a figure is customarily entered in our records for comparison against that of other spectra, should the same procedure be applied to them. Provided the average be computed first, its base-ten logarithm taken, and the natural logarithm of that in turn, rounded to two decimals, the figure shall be -0.33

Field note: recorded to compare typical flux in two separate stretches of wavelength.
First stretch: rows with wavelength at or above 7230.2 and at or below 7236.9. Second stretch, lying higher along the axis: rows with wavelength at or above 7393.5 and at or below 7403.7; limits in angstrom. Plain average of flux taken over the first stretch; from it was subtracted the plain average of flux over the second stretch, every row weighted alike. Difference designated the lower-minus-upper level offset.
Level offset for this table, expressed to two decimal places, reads -0.69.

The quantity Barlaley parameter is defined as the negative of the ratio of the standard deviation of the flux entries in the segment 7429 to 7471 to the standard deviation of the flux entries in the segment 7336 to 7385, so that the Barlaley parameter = -1.11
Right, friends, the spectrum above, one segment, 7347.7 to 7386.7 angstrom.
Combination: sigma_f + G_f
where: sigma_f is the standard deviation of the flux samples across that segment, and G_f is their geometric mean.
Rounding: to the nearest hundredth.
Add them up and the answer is 5.60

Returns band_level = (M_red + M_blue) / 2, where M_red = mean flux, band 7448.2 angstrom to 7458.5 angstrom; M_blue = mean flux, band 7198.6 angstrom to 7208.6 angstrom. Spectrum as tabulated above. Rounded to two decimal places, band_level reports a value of 5.06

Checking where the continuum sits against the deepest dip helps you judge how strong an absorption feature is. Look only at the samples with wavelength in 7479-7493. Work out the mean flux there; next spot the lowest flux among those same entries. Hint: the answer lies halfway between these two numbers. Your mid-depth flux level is 4.72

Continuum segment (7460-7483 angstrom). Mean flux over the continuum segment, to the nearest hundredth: 5.11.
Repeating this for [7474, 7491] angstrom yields 5.24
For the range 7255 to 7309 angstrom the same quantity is 5.13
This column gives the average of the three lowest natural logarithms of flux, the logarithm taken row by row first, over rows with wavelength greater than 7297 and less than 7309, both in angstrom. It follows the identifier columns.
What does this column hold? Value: 1.58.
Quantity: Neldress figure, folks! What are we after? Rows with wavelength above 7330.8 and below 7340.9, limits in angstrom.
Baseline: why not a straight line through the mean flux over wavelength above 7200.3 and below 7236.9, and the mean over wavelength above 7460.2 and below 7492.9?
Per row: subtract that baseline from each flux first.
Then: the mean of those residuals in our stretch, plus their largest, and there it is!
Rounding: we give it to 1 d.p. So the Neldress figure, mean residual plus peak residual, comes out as 1.1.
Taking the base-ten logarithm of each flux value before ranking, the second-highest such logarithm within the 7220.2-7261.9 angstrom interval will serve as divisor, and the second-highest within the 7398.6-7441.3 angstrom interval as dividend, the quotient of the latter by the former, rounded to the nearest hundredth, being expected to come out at 1.01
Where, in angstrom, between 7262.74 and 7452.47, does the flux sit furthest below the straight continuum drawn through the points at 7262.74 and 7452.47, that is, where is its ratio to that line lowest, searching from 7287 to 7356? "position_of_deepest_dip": 7326.56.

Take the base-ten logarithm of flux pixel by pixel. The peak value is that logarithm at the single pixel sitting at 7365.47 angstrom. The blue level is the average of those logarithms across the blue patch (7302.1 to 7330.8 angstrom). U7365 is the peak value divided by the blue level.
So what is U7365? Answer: 0.99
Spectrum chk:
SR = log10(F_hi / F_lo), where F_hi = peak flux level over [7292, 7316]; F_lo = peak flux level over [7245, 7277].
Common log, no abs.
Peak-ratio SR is -0.013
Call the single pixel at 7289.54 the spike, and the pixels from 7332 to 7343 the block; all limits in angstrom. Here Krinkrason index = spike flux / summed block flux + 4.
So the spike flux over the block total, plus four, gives 4.145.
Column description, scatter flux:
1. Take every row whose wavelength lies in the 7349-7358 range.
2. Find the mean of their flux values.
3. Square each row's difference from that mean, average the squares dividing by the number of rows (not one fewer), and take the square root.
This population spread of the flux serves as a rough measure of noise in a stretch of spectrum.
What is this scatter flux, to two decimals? 0.21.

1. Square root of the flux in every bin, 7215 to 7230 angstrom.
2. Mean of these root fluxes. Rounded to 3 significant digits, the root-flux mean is 2.22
